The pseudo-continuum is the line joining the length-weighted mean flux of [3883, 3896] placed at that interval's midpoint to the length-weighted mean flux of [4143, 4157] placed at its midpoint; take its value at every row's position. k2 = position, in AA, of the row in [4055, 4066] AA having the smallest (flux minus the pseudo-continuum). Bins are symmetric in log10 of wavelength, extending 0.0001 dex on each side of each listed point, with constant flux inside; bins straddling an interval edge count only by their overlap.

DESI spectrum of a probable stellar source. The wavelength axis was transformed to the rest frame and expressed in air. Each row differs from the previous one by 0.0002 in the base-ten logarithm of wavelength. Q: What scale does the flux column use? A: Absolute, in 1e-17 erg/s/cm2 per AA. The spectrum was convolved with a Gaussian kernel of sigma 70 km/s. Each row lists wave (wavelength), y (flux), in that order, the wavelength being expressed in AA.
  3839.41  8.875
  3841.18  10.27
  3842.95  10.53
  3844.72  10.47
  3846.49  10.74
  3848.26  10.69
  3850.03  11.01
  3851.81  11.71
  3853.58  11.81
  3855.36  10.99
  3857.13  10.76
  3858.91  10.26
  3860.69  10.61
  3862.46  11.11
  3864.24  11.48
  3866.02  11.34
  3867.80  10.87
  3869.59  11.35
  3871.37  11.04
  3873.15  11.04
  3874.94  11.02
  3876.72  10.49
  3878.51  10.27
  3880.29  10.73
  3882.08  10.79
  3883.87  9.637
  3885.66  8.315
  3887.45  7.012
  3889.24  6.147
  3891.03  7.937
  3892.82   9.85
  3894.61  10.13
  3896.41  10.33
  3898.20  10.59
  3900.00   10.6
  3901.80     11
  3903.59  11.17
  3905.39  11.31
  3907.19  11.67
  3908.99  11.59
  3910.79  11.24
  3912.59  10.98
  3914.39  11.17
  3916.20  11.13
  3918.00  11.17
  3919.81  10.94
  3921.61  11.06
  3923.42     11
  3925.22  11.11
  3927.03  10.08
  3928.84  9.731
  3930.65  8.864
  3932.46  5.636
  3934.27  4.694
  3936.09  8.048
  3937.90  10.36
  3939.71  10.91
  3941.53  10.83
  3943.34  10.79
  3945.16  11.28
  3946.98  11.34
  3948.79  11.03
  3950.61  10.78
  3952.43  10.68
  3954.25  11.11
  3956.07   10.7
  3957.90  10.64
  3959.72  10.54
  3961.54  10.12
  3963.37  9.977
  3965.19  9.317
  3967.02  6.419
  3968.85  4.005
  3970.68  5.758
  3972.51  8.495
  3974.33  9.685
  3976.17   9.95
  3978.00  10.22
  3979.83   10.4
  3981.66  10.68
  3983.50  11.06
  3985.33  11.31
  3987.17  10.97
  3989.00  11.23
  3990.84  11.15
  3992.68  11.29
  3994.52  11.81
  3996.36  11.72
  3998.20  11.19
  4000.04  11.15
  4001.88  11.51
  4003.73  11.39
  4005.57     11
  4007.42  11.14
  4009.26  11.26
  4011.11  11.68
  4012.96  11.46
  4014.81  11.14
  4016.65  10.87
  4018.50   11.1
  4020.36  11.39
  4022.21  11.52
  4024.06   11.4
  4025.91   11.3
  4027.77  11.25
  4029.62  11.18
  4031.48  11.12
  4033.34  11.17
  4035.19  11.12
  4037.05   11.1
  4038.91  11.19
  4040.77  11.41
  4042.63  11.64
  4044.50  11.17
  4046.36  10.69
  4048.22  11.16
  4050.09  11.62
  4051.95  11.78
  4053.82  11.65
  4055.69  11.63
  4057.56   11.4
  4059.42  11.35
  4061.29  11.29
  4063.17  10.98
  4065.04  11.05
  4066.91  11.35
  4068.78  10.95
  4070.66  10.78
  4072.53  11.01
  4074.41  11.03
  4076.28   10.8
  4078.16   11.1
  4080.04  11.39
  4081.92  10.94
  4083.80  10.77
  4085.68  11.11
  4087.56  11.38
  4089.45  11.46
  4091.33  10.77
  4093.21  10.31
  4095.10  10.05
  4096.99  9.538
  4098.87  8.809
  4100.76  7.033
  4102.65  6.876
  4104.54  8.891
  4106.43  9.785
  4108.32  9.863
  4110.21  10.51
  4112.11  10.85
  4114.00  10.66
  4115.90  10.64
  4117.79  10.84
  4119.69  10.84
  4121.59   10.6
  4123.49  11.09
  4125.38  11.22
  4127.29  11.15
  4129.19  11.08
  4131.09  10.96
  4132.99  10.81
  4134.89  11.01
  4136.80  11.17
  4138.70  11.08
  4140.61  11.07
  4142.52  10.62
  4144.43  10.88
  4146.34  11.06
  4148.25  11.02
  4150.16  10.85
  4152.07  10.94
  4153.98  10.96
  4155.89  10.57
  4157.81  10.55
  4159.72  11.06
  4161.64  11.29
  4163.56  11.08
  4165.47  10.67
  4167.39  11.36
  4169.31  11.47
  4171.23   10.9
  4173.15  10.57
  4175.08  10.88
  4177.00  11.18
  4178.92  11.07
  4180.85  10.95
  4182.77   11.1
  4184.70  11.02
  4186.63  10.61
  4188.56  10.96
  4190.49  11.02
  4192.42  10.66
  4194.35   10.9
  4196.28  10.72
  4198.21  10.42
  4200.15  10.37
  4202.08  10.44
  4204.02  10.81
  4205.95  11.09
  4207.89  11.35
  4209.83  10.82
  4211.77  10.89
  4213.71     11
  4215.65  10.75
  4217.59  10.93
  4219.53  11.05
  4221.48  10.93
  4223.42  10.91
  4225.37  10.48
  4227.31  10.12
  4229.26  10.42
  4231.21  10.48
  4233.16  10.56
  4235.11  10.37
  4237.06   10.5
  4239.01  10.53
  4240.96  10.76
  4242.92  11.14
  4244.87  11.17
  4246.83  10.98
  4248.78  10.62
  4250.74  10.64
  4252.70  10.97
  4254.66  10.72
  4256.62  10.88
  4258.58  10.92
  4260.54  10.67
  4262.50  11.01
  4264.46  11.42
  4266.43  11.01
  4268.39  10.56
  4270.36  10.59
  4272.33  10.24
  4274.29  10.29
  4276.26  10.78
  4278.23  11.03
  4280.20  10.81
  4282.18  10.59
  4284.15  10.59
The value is 4063.17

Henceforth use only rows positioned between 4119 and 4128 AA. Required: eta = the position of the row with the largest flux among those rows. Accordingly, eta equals 4125.38 AA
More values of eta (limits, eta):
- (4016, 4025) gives 4022.21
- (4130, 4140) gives 4136.80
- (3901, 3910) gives 3907.19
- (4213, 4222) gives 4219.53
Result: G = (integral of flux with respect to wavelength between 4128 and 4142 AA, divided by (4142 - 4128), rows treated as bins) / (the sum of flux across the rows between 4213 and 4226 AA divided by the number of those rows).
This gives 1.01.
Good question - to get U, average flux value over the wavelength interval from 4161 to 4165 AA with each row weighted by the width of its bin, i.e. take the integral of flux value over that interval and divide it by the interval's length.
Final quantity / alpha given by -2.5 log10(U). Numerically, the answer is -2.62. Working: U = 11.1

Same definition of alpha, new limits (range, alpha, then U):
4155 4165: -2.59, 10.9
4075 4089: -2.61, 11.1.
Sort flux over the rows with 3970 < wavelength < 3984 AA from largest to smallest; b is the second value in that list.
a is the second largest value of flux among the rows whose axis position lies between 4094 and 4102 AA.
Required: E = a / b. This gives 0.89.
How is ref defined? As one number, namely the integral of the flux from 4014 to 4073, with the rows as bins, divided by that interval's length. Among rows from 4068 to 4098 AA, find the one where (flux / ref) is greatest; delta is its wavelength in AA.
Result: 4089.45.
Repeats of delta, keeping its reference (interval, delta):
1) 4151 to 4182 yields 4169.31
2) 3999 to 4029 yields 4011.11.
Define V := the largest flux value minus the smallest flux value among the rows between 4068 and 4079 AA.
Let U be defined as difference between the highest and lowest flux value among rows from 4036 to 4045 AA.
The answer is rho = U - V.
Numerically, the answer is 0.2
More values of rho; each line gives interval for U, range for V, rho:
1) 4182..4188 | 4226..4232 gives 0.1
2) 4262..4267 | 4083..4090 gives -0.3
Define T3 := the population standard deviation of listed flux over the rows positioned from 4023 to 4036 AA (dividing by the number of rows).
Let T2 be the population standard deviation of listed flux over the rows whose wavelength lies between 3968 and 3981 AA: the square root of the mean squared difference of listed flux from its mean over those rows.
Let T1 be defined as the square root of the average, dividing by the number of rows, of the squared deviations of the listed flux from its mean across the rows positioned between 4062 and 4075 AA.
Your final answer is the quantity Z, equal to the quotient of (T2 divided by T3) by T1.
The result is 154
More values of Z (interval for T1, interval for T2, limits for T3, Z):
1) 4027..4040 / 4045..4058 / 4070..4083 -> 38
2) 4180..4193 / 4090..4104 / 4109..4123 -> 65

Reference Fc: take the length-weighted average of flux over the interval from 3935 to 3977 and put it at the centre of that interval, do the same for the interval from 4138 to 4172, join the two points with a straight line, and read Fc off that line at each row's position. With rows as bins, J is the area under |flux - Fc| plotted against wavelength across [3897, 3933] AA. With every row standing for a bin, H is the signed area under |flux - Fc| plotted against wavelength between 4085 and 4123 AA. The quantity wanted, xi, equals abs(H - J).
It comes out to 25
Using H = 34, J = 58.8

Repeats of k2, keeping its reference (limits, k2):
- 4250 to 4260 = 4250.74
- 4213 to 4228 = 4227.31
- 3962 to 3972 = 3968.85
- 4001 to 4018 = 4016.65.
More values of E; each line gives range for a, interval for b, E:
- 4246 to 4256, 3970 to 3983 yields 1.05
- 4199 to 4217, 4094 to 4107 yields 1.13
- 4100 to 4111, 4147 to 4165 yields 0.89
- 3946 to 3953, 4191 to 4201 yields 1.03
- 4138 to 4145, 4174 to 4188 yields 1.00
